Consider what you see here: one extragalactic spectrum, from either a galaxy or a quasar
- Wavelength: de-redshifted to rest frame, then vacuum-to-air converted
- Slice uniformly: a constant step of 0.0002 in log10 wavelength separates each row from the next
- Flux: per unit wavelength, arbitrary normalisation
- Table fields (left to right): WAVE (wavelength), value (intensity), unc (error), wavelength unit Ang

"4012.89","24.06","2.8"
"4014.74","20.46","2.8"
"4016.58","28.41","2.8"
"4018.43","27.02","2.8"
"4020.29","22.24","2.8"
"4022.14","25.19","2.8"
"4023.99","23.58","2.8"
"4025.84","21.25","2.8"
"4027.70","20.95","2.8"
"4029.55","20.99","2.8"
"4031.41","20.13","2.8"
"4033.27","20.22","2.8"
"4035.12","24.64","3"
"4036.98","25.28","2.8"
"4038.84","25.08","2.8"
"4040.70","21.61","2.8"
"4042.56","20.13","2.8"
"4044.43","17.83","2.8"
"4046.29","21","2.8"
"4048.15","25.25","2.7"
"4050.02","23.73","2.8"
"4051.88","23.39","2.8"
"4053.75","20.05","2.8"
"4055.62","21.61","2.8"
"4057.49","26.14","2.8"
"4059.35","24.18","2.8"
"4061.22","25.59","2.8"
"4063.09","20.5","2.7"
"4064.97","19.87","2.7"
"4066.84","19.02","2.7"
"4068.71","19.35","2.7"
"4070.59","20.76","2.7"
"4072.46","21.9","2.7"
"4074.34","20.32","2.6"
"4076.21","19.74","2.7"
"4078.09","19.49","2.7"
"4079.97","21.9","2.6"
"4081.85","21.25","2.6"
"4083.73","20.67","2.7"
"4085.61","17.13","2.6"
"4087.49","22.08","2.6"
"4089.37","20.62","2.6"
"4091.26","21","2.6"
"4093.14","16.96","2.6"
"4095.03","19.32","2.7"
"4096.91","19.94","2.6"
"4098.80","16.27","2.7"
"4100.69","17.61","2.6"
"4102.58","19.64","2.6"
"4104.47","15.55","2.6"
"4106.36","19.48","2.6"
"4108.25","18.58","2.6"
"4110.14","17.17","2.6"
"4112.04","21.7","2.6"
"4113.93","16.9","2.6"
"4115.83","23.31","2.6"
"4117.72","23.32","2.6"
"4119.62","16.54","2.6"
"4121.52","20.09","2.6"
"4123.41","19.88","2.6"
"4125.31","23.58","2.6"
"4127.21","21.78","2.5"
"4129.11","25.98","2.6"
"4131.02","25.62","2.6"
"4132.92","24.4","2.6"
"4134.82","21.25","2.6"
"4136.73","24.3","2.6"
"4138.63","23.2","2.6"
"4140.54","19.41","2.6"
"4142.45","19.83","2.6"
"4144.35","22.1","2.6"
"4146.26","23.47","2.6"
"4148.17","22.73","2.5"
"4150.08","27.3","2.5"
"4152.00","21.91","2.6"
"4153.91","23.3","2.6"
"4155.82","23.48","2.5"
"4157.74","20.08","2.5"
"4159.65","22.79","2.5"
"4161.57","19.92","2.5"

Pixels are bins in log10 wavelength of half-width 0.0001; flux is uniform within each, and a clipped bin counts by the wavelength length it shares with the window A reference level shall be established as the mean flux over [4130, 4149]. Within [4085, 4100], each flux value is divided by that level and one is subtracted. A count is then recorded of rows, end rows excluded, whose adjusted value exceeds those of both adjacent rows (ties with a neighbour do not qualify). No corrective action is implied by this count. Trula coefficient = 3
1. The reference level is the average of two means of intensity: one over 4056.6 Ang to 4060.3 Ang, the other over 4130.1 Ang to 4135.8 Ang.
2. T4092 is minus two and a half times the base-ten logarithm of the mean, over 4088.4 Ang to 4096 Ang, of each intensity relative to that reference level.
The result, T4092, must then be 0.25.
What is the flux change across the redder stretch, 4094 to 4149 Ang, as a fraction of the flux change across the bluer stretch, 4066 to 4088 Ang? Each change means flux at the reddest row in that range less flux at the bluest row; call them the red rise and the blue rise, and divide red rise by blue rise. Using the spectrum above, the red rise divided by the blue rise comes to 1.1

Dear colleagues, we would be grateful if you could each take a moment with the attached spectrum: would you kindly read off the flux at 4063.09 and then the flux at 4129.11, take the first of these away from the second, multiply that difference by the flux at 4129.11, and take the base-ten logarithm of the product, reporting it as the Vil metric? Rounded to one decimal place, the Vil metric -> 2.2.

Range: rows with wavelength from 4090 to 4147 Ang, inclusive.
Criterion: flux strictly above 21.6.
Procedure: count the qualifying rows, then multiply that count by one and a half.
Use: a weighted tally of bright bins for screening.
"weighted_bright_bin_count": 18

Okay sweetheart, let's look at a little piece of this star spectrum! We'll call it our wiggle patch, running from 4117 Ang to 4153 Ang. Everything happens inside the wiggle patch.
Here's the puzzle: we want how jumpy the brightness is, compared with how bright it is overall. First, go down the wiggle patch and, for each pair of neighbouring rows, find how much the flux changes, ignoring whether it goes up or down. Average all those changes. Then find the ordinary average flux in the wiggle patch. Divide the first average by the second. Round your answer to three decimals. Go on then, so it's 0.118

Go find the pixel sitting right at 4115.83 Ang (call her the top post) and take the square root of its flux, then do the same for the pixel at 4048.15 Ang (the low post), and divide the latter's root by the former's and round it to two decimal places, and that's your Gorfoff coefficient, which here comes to 1.04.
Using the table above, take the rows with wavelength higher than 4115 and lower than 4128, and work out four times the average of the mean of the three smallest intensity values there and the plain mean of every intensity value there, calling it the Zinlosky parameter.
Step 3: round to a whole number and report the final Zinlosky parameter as 80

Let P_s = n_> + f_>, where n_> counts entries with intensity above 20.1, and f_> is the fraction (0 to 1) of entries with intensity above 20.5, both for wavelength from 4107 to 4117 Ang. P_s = 2.4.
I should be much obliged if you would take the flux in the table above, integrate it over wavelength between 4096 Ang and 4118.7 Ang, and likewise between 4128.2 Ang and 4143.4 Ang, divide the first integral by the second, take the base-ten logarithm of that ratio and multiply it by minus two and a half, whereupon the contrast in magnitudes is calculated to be -0.2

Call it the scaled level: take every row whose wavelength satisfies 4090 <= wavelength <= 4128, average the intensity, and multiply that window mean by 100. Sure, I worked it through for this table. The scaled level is 1943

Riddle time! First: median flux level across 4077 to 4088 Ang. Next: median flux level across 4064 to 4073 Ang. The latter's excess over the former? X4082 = -1.1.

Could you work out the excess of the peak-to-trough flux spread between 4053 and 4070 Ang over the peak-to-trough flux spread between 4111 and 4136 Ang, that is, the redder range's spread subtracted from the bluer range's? -2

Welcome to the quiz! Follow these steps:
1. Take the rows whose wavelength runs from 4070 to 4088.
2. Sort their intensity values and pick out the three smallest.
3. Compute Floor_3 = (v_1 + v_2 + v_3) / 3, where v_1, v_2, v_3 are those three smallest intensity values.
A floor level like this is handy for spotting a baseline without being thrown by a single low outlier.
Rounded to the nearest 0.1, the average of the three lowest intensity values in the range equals 18.8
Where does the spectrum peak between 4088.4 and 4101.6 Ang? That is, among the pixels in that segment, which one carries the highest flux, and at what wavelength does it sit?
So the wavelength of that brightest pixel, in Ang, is 4091.26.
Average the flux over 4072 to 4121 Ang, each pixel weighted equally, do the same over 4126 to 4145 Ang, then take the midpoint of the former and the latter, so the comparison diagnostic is 21.17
